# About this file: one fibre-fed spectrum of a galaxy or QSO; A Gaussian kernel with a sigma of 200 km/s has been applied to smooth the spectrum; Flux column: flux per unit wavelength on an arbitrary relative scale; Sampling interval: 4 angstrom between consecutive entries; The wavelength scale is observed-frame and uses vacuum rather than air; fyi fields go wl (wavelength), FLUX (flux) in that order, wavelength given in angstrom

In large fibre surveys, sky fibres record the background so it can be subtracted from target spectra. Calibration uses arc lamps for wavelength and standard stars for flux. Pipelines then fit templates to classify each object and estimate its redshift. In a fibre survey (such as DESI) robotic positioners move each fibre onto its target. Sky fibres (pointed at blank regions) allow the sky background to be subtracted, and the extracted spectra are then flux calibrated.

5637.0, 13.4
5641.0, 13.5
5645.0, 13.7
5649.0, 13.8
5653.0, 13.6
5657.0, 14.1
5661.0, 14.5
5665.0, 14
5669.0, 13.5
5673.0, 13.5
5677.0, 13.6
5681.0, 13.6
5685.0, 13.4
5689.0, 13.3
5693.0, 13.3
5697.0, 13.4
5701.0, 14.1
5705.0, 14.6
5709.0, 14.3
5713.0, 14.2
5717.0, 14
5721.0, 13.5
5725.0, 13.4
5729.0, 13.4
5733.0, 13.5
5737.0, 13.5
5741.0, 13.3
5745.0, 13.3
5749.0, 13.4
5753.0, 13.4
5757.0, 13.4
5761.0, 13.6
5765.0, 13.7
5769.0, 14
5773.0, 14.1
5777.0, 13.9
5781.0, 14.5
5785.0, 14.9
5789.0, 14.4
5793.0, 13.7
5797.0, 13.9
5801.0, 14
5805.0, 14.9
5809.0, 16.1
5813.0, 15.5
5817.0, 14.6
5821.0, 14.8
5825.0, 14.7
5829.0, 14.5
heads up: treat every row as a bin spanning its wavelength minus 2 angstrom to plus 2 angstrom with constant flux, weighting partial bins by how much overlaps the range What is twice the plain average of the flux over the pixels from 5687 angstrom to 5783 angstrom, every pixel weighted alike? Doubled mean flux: 27.4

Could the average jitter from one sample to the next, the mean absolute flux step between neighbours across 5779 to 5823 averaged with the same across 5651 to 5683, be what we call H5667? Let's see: 0.43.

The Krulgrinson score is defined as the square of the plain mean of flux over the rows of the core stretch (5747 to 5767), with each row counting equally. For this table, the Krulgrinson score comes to 182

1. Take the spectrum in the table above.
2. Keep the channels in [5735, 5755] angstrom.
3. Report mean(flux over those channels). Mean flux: 13.4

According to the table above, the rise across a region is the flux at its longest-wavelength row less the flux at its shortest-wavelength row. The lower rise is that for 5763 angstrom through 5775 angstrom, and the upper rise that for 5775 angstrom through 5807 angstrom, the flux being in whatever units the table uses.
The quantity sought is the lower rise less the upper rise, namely -0.60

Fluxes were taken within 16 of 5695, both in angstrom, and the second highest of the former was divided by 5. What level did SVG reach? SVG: 2.860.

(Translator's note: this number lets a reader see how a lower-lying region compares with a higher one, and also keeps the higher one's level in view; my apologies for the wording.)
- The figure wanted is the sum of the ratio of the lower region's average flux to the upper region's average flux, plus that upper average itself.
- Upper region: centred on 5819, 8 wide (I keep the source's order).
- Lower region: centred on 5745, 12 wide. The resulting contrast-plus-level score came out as 15.6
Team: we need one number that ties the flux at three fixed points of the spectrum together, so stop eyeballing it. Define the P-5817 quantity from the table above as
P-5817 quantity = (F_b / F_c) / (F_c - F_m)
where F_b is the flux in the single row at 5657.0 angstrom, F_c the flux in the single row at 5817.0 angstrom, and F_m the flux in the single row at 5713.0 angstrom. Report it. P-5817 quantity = 2.4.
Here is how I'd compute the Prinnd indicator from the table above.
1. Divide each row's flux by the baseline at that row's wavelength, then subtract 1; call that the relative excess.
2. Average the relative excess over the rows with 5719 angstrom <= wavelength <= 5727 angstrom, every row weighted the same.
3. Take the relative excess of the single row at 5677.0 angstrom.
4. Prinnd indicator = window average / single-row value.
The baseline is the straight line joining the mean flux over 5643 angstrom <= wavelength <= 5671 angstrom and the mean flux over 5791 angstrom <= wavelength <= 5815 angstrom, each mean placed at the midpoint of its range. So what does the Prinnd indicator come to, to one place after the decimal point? 2.0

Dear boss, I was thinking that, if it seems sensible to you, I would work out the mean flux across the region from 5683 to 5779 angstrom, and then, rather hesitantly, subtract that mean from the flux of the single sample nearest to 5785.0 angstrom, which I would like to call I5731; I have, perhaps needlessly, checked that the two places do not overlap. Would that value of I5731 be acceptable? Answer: 1.2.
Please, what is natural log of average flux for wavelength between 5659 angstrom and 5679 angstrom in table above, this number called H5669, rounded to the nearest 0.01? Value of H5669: 2.63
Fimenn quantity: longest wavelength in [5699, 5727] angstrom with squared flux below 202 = 5725.0 angstrom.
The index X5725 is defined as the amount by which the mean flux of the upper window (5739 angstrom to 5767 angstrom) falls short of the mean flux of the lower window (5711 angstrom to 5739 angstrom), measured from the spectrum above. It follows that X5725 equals 0.20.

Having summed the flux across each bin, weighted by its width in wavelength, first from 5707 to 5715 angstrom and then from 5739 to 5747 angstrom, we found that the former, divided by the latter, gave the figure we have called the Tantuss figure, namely 1.07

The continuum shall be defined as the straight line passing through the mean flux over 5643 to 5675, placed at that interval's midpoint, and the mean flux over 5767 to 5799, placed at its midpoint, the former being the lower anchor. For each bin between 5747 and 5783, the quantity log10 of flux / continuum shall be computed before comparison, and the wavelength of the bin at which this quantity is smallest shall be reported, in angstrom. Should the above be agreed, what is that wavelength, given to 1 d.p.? 5757.0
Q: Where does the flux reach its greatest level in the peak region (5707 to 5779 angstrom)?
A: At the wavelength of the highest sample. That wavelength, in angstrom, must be 5709.0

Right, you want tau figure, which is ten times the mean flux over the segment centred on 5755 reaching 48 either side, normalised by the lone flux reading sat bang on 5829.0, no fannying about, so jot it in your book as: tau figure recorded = 9.5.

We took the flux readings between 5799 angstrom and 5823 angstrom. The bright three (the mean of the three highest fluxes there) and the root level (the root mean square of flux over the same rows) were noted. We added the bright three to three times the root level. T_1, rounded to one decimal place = 60.5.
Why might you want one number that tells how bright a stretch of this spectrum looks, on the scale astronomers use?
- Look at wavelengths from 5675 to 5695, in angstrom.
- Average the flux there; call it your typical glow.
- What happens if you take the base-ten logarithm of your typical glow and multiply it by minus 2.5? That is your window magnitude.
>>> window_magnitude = -2.82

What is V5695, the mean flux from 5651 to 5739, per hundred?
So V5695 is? 0.137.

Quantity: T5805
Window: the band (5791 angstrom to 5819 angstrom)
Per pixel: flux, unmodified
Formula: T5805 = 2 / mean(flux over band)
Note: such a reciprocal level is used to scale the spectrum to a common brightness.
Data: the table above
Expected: 0.136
